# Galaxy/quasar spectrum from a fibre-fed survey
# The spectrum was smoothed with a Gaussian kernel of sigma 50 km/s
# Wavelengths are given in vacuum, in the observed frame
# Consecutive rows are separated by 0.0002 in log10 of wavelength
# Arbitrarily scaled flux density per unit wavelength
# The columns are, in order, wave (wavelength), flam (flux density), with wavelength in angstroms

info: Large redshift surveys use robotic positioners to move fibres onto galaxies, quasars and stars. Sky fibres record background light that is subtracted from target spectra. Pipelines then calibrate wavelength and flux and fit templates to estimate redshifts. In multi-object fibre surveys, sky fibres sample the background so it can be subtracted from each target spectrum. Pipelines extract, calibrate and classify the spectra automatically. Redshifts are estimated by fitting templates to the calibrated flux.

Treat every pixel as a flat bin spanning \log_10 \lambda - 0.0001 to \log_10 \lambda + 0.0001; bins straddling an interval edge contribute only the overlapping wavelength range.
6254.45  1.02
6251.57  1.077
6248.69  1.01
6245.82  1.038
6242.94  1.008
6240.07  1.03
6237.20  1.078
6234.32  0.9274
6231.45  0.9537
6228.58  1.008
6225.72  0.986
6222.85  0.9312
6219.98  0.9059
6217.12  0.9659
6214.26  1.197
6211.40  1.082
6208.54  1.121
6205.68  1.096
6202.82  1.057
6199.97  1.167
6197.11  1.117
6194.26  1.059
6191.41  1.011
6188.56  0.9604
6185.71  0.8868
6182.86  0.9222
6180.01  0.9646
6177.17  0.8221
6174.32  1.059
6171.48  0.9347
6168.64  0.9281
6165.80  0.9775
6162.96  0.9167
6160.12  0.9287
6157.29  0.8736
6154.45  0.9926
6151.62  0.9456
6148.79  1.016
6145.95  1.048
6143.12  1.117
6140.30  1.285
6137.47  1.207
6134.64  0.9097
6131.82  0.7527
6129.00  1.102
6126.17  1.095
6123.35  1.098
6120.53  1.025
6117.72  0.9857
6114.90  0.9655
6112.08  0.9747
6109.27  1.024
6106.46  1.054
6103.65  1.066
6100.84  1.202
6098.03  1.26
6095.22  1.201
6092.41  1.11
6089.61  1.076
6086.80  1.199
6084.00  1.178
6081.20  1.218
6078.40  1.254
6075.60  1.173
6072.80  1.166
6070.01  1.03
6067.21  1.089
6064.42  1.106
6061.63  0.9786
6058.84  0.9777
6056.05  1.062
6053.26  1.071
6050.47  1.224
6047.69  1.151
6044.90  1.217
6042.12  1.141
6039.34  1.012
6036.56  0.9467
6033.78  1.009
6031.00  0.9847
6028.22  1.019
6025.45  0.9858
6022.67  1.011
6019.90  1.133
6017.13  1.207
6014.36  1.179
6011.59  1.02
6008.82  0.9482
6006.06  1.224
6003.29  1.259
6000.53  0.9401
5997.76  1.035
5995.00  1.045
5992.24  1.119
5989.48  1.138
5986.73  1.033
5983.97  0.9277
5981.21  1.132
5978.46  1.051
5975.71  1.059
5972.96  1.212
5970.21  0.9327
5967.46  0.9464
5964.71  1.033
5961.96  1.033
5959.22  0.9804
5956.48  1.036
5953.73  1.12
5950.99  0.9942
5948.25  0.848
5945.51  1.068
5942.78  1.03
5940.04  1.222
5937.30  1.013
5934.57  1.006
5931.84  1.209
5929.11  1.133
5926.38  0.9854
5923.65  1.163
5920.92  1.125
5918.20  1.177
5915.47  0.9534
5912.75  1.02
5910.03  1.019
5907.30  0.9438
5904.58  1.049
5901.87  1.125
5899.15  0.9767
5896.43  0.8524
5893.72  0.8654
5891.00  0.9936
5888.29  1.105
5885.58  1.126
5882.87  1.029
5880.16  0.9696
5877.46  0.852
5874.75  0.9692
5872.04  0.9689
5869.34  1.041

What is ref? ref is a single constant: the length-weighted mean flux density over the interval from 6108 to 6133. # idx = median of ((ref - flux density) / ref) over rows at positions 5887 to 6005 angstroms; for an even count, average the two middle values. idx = -0.03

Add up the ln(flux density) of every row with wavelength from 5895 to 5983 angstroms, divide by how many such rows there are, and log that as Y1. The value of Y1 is 0.04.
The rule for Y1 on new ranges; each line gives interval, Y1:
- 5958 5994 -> 0.04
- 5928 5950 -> 0.06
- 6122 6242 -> 0.00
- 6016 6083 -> 0.08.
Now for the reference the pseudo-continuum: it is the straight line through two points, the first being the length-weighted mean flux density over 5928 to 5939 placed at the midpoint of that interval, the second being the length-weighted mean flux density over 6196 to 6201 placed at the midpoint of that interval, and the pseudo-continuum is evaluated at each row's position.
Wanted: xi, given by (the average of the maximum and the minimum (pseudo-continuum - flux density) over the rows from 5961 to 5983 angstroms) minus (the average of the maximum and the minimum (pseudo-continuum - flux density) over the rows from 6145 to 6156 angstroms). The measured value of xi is -0.11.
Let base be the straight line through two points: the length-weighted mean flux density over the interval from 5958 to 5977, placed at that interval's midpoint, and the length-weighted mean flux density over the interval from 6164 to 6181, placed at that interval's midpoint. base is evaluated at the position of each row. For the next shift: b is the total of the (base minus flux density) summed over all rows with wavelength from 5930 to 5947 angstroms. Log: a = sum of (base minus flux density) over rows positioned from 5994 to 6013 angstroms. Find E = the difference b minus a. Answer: 0.1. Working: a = -0.37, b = -0.31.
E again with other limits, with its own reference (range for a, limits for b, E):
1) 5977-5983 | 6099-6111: -0.3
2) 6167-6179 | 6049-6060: -0.4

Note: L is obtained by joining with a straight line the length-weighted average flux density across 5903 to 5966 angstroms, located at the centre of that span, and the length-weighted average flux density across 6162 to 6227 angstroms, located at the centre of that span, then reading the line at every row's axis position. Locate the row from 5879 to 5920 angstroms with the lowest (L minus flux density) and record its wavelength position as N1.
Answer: 5918.20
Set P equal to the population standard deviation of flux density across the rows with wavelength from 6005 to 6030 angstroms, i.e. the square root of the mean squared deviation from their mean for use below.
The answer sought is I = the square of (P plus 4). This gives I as 16.80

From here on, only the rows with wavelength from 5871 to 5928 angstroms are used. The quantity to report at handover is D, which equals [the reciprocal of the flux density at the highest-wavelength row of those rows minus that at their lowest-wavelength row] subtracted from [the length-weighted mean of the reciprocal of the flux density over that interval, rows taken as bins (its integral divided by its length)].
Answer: 1.01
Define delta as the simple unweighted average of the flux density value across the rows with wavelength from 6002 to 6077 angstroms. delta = 1.09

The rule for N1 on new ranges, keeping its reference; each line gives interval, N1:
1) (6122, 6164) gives 6140.30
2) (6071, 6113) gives 6098.03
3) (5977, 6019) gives 6003.29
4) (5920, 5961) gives 5940.04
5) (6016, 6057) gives 6050.47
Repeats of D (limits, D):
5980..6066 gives 0.92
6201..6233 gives 0.88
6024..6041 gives 1.03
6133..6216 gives 1.26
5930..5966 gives 0.82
